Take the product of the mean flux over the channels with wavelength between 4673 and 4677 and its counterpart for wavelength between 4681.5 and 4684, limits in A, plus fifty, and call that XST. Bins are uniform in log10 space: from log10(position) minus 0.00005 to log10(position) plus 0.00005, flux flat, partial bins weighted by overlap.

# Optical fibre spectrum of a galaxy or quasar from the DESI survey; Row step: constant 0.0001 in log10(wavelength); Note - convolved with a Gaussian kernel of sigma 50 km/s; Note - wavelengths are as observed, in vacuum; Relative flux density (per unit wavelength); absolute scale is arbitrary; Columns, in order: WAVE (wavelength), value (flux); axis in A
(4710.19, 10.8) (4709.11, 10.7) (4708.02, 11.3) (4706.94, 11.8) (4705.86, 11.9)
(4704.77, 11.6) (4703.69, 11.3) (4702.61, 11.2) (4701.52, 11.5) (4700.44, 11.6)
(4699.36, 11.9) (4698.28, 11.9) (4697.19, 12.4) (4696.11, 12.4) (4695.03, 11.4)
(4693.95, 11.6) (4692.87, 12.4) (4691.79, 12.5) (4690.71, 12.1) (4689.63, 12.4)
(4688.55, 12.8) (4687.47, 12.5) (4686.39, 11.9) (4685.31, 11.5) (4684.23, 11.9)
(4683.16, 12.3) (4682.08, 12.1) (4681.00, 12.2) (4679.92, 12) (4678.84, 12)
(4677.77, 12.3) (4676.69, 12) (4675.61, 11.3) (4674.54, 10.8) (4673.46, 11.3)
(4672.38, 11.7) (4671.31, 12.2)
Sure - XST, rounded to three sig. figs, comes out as 188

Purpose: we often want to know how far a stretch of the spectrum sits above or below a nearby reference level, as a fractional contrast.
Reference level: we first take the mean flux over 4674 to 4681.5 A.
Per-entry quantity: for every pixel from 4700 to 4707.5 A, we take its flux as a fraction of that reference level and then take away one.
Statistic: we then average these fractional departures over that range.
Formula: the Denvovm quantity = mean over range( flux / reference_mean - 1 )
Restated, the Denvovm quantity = -0.021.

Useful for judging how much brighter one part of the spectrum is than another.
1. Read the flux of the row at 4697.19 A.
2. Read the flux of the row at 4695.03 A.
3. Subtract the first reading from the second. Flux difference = -1.0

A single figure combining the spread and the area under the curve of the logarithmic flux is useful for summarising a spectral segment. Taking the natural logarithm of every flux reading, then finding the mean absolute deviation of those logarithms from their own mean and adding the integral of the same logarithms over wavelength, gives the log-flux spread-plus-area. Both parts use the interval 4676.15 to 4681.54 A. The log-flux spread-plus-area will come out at 13.4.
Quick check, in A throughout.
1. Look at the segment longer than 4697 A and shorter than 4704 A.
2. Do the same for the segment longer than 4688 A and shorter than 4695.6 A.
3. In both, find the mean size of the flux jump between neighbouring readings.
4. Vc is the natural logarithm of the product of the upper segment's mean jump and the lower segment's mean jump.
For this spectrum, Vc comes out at -2.53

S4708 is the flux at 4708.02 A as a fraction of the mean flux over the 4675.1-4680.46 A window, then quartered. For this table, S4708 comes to 0.237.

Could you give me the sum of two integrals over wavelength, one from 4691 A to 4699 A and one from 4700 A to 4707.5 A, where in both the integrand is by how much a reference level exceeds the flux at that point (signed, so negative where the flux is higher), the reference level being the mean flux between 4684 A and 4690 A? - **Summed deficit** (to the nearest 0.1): 5.2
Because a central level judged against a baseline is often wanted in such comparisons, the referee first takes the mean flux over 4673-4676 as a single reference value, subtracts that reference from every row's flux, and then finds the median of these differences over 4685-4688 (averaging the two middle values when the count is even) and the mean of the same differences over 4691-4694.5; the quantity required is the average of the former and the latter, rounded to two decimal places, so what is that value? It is 0.90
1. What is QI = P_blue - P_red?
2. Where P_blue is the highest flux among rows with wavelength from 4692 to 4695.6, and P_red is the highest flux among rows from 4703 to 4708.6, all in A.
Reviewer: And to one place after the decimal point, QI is 0.5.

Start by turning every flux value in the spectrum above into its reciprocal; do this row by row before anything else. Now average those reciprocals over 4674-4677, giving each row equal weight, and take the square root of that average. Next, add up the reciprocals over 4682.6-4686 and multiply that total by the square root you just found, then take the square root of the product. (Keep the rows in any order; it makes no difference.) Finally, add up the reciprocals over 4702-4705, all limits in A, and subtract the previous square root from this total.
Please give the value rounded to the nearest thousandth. -0.010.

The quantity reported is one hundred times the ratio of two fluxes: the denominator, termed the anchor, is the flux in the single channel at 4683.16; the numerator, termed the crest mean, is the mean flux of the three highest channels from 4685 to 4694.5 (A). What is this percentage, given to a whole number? 102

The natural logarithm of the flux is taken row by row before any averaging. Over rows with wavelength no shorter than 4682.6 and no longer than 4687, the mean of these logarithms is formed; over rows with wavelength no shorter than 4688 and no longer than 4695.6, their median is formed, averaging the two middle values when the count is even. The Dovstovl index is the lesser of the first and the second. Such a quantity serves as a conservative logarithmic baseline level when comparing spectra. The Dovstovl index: 2.48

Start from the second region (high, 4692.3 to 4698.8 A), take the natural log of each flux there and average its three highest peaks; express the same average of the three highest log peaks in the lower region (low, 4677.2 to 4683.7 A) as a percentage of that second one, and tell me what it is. 100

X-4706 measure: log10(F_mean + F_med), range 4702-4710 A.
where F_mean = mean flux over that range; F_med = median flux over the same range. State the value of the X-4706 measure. 1.36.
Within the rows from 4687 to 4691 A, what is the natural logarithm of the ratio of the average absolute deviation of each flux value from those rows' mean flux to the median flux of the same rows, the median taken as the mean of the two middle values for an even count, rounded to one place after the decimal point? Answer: -4.1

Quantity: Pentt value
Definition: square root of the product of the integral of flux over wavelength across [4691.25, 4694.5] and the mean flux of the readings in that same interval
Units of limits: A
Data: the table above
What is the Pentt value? 21.9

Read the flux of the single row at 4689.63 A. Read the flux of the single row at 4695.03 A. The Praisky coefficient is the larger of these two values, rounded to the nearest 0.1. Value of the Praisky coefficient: 12.4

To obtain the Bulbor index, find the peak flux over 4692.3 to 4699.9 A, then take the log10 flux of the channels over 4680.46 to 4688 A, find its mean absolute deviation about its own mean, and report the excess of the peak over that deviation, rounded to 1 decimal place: 12.4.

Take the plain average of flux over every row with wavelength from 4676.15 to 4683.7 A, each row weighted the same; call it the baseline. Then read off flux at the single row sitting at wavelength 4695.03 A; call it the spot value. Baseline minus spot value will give 0.73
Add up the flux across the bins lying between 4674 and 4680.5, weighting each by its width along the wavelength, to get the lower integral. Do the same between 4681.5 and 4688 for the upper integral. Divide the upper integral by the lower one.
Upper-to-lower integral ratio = 1.03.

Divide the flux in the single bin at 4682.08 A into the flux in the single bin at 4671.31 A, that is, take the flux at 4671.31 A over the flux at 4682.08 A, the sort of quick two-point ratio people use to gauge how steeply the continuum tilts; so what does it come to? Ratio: 1.01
